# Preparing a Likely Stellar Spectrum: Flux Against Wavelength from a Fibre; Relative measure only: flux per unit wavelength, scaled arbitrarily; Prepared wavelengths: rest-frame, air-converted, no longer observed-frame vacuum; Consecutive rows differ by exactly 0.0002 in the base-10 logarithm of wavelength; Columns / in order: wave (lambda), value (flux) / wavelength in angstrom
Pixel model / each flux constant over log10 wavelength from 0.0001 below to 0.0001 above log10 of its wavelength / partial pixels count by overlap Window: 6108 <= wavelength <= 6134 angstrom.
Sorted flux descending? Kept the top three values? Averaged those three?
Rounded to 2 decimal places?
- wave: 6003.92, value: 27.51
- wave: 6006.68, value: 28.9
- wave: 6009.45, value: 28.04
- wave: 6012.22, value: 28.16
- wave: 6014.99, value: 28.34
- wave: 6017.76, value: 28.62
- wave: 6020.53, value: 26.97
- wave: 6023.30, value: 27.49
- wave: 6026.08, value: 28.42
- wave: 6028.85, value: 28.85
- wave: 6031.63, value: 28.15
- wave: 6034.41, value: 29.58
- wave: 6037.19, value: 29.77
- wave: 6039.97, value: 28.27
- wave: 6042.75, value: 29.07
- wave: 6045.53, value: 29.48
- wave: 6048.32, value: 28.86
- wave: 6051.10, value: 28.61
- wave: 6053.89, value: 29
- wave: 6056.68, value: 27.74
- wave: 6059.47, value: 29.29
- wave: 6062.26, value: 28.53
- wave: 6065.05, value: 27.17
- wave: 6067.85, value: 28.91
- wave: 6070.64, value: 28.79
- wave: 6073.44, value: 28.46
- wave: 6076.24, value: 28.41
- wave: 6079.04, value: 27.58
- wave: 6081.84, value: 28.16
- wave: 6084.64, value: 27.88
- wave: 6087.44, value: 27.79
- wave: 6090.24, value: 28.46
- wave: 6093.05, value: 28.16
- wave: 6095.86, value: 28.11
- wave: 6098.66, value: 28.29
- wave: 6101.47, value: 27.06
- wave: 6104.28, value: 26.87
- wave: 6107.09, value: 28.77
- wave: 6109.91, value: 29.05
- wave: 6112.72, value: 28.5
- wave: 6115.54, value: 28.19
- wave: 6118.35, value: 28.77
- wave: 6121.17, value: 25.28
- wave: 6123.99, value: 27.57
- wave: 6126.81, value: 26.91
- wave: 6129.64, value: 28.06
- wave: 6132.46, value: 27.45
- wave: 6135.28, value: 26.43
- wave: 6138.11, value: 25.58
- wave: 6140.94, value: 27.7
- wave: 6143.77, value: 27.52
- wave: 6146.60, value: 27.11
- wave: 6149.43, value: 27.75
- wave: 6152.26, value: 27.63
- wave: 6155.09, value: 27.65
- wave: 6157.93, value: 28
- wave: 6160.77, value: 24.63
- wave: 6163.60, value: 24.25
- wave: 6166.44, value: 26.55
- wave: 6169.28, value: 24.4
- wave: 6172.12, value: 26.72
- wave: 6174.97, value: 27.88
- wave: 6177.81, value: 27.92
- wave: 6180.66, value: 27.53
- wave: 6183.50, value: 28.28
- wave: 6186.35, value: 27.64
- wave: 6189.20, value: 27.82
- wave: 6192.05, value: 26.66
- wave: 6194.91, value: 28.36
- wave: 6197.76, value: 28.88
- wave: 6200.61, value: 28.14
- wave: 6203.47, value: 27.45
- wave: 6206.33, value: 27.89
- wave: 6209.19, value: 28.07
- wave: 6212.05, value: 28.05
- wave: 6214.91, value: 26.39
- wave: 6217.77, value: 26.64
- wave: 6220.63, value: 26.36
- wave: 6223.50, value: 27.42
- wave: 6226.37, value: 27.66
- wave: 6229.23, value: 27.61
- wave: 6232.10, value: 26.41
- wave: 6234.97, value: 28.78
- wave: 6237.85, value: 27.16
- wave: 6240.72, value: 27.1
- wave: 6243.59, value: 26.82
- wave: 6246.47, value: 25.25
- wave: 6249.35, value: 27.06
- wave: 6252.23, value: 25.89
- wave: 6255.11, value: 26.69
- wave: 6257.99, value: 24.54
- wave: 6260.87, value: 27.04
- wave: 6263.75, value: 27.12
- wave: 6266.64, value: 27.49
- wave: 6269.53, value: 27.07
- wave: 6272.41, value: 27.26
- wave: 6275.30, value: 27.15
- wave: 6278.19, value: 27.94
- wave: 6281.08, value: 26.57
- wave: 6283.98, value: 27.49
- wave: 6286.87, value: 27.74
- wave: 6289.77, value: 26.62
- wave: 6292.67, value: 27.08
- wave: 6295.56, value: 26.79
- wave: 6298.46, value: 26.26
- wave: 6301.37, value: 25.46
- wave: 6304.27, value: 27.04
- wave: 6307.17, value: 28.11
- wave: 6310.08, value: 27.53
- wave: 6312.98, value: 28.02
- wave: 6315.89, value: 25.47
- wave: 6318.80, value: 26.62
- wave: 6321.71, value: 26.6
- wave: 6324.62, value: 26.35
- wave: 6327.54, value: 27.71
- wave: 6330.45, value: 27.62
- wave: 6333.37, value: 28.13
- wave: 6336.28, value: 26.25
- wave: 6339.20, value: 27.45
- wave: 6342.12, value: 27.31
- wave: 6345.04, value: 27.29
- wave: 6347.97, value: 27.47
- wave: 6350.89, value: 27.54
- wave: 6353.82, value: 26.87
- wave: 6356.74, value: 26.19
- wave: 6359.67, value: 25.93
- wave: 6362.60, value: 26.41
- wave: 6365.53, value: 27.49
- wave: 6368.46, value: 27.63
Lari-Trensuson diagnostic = 28.77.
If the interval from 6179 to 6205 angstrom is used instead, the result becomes 28.51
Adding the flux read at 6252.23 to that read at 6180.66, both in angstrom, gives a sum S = 53.4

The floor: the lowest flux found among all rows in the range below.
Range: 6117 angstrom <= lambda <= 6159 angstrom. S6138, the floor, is 25.28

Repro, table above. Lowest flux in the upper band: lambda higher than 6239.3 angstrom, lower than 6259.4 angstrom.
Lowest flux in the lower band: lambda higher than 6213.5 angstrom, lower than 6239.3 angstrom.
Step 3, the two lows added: 50.9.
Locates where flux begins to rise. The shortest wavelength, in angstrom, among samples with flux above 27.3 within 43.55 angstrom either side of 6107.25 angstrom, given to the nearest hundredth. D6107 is 6067.85 angstrom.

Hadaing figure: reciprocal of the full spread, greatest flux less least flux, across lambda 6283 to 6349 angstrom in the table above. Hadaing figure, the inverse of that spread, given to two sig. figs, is 0.37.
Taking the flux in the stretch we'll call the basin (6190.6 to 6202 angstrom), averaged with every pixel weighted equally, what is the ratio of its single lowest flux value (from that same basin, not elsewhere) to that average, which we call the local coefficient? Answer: 0.952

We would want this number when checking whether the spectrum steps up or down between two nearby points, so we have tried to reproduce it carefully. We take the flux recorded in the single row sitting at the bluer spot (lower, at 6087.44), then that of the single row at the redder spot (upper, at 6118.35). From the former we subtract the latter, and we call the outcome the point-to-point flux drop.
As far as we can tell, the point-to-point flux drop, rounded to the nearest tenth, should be -1.0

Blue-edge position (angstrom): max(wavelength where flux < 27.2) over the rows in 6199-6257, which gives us 6255.11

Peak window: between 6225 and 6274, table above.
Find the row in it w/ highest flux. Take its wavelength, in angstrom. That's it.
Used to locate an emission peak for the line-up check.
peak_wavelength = 6234.97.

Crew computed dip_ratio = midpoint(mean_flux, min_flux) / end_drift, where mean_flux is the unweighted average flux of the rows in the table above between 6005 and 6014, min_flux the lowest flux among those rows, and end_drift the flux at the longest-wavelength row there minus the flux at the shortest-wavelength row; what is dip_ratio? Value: -38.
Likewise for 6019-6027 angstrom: 19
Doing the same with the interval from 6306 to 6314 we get -308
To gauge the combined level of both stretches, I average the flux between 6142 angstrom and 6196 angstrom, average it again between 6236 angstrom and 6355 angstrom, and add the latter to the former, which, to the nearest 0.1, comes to 54.0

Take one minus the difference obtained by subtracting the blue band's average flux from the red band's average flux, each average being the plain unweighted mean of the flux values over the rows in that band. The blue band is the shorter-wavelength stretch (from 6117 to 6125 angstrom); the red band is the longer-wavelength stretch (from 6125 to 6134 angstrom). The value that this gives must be 0.7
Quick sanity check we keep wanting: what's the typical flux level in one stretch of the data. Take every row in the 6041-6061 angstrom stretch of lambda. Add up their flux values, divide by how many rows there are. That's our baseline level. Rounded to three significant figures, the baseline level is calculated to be 28.9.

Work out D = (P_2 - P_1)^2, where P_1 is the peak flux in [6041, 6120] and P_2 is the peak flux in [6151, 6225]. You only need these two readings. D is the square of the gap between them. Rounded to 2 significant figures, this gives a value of 0.36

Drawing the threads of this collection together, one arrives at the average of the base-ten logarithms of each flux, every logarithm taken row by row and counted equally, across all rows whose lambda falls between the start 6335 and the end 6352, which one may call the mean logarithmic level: 1.435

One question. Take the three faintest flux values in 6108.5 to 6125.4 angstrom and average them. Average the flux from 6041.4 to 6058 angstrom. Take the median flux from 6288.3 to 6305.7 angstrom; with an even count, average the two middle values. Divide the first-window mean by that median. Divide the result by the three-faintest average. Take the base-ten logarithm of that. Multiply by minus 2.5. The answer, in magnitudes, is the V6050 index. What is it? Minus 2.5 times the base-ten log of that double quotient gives 3.50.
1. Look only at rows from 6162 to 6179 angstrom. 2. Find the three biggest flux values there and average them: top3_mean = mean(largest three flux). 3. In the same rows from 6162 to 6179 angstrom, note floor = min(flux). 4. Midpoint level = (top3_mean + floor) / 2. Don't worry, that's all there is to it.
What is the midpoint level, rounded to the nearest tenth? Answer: 25.9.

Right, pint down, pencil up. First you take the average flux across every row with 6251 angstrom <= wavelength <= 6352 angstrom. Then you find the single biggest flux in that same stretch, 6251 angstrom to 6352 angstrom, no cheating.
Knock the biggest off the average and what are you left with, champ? -1.14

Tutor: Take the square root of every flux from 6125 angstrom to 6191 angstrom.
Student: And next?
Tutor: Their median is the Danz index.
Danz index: 5.25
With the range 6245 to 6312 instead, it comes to 5.20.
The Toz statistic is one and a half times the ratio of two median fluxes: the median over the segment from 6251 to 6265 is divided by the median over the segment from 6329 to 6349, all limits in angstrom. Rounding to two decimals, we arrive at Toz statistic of 1.46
